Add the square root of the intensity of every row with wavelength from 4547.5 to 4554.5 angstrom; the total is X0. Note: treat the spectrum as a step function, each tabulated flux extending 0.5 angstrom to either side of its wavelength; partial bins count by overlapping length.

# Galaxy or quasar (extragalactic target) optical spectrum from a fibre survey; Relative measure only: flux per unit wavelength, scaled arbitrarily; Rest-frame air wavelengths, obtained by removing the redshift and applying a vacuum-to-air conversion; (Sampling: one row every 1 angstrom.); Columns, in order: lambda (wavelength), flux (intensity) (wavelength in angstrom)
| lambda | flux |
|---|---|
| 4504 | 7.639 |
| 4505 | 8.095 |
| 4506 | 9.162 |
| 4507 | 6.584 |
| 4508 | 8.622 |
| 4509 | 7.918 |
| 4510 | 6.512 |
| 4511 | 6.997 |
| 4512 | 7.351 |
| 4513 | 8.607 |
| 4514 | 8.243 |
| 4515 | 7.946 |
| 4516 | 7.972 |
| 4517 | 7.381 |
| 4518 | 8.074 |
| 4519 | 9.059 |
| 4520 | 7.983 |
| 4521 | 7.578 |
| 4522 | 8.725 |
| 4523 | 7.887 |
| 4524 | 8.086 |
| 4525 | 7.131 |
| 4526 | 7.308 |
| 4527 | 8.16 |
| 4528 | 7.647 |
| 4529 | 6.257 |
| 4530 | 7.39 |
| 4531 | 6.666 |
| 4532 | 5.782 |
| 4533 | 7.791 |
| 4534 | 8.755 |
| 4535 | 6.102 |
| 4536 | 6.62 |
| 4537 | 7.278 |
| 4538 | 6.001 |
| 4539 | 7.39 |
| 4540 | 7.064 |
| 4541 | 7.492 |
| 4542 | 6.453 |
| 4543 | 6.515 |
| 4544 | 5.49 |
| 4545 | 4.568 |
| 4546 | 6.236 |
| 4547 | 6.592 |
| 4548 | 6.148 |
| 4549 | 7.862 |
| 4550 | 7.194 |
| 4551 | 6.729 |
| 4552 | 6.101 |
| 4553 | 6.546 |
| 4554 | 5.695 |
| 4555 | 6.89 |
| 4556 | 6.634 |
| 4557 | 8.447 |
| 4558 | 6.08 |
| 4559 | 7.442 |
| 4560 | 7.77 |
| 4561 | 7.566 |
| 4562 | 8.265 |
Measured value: 18.0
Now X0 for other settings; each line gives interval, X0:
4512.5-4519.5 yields 20.0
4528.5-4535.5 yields 18.4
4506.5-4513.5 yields 19.2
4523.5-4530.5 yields 19.1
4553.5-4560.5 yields 18.5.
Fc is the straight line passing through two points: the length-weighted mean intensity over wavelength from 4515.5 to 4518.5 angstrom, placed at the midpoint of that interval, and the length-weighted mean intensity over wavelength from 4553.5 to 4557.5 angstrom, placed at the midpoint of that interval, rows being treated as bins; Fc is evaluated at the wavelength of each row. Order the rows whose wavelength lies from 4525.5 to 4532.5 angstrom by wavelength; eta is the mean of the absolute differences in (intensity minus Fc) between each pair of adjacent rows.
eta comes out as 0.9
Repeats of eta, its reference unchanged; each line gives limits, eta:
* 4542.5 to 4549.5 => 1.0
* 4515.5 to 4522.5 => 0.8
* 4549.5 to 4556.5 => 0.6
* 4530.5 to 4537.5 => 1.3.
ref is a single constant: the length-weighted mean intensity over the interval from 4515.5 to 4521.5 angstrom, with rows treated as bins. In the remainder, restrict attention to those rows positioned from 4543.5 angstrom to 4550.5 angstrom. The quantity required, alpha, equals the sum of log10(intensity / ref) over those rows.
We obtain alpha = -0.8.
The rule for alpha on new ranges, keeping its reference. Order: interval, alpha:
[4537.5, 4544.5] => -0.6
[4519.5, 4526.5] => -0.1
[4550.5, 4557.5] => -0.6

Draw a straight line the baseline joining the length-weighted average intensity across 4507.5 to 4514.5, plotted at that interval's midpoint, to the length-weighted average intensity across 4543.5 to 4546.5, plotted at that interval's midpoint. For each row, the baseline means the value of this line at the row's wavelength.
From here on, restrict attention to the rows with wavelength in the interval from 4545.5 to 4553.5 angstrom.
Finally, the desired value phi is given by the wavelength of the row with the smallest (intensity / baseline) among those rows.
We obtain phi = 4546 angstrom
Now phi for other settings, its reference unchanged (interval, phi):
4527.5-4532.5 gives 4532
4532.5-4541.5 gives 4535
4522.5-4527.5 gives 4525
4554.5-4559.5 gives 4558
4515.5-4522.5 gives 4517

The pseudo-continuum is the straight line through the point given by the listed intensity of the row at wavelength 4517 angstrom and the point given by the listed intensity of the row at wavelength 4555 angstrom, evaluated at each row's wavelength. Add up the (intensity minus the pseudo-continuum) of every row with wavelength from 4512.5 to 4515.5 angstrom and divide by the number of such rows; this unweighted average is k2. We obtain 0.85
